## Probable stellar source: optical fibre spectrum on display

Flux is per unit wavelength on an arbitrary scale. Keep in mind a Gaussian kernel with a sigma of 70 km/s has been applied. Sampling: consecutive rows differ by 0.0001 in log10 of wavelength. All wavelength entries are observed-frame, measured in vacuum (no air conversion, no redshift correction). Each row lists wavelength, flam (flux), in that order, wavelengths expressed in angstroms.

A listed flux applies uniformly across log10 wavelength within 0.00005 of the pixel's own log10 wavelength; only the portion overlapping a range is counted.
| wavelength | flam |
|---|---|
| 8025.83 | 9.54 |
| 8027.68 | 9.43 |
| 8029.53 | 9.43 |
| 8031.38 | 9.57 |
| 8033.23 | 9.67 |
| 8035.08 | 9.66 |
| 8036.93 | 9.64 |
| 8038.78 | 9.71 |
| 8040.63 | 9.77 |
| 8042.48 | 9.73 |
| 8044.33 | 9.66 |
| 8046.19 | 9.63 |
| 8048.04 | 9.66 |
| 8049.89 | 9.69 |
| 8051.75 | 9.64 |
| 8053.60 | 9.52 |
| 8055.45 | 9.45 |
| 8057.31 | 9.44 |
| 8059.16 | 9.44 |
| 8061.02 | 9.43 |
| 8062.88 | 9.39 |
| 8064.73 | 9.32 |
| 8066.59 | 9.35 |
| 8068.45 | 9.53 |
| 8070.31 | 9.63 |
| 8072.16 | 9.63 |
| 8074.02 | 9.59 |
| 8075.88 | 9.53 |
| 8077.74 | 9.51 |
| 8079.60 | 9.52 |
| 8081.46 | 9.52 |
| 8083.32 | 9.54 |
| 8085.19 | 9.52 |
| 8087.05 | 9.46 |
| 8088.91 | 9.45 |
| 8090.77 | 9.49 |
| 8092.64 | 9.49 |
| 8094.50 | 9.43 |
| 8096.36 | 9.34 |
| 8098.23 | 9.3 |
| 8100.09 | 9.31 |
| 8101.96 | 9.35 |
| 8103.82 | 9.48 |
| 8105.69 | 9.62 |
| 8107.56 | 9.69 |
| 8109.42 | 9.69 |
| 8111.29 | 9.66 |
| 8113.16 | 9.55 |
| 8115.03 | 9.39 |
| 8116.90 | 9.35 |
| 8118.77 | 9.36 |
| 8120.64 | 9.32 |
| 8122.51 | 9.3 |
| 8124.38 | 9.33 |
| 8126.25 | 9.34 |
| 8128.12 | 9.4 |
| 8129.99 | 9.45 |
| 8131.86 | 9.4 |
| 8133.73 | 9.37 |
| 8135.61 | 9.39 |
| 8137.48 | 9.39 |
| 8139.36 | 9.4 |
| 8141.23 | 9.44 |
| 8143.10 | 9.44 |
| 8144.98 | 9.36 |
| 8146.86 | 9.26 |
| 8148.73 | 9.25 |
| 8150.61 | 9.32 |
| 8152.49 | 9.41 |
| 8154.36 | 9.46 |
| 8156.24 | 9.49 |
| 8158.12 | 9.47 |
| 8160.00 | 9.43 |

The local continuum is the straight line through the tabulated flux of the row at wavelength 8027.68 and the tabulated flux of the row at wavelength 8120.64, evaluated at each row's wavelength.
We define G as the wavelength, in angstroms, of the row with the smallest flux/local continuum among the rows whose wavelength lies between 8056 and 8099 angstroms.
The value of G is 8064.73 angstroms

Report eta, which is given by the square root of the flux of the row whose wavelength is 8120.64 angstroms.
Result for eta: 3.05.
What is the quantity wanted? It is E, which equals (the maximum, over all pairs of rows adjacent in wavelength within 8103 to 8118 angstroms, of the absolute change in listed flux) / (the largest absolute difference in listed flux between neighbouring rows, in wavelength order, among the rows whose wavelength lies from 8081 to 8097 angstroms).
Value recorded 1.78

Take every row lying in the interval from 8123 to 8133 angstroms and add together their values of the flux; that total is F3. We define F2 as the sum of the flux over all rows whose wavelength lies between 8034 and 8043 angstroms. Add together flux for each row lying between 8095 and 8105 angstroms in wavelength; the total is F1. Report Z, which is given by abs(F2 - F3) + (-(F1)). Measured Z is -45.2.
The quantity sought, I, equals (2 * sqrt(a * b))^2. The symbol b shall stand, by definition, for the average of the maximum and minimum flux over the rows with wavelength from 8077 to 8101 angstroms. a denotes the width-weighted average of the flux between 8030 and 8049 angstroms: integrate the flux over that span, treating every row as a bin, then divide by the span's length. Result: 364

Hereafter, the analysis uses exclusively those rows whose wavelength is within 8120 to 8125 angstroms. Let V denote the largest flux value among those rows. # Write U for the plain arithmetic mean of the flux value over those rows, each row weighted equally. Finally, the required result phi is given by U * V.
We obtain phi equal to 86.9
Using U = 9.32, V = 9.33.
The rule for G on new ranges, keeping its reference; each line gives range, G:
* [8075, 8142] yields 8098.23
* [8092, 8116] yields 8098.23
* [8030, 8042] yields 8031.38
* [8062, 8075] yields 8064.73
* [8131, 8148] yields 8146.86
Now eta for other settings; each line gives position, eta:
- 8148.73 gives 3.04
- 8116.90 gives 3.06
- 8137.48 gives 3.06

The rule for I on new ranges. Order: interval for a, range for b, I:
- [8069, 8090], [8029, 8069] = 364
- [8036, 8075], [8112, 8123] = 361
